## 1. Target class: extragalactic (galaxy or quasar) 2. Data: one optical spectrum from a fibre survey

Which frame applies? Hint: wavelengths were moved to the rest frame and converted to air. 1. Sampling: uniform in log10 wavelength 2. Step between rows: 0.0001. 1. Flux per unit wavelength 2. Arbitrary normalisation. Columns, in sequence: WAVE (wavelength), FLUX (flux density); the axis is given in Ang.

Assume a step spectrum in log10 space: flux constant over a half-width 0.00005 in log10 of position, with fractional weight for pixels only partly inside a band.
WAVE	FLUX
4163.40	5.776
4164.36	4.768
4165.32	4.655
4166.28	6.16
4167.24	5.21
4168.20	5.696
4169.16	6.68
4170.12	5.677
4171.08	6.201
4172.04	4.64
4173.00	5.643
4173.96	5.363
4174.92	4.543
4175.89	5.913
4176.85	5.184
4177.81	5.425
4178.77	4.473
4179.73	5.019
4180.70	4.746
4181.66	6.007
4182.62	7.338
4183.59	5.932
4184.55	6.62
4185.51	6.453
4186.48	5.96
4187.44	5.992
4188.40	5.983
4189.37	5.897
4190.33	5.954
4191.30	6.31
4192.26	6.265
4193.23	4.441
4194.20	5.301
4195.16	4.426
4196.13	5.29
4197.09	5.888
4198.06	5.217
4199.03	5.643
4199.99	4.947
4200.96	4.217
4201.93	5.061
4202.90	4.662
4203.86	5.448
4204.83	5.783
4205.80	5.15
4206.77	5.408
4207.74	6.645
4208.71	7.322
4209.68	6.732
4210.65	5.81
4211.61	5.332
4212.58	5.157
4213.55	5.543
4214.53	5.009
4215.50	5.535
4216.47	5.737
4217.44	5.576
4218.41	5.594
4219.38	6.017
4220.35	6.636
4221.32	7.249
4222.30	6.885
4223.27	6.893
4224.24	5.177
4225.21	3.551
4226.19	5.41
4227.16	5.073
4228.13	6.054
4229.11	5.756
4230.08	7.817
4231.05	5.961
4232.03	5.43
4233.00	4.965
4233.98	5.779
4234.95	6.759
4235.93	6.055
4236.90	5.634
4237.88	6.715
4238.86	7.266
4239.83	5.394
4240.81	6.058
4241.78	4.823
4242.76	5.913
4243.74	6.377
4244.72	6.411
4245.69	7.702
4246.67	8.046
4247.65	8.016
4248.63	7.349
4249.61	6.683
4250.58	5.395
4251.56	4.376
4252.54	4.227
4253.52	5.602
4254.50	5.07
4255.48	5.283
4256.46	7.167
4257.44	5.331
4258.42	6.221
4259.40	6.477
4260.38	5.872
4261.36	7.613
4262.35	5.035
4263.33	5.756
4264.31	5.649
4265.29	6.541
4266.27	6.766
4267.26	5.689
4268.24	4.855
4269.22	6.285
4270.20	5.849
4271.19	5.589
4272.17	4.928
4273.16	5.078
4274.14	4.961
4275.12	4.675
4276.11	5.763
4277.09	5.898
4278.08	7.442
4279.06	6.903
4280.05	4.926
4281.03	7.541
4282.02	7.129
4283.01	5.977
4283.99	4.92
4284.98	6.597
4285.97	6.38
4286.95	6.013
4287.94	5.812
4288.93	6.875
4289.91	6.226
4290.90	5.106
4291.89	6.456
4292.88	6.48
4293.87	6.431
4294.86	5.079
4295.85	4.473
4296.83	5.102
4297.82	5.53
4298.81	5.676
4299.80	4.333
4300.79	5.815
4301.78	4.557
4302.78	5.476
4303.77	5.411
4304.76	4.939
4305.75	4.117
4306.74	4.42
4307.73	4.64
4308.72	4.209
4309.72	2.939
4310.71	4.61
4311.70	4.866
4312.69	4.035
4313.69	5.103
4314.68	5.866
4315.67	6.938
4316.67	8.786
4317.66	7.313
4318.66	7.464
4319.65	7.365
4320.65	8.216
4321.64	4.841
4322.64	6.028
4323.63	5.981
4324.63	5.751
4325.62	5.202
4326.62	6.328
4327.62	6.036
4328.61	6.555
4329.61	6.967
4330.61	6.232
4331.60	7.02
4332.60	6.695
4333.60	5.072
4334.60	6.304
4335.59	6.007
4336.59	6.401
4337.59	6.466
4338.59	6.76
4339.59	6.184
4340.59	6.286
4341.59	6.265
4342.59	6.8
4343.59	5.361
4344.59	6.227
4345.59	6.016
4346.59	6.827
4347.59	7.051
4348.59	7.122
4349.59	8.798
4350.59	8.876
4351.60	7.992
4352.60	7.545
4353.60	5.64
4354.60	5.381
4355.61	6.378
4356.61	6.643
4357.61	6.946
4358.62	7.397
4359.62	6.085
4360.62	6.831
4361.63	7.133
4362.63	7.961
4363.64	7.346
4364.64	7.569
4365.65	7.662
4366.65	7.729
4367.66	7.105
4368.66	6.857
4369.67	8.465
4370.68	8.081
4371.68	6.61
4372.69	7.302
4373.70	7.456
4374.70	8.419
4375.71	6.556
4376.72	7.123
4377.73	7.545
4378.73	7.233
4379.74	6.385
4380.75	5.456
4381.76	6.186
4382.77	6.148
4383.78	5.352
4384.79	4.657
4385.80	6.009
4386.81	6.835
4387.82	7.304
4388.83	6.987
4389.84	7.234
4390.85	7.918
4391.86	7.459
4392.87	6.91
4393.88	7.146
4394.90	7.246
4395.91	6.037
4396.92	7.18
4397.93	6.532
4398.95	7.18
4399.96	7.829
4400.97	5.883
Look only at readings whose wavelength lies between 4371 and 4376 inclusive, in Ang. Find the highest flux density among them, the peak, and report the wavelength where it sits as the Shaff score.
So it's 4374.70 Ang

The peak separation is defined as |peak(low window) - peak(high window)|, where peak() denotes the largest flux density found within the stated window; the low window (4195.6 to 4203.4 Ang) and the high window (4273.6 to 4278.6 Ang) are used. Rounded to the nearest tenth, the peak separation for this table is 1.6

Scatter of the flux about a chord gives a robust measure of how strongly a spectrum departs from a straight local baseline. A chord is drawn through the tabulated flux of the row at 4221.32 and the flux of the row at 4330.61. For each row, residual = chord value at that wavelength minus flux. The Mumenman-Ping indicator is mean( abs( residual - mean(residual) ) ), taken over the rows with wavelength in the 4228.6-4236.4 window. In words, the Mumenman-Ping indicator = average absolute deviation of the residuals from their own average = 0.62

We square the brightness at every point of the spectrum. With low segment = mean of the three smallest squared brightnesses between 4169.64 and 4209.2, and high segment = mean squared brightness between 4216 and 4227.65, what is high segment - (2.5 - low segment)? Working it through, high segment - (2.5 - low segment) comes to 51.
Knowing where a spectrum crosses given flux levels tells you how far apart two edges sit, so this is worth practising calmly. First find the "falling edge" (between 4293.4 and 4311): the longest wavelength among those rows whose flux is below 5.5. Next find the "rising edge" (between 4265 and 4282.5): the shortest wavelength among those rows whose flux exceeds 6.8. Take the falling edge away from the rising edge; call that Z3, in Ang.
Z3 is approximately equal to -32.6 Ang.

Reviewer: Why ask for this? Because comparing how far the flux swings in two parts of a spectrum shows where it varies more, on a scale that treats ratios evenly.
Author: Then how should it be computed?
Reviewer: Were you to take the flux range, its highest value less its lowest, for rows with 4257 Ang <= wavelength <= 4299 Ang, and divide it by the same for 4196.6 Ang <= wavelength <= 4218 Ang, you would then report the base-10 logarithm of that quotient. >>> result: 0.0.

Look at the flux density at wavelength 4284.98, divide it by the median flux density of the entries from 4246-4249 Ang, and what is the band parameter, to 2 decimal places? 0.82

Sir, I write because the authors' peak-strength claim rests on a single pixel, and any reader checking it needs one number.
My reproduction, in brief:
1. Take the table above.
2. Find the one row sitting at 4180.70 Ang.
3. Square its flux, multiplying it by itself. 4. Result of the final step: 23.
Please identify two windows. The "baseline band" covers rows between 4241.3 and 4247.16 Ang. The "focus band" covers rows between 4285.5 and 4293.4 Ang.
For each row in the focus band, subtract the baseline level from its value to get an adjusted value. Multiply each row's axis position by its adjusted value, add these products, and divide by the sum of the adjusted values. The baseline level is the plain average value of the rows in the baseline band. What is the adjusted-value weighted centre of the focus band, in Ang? 4289.4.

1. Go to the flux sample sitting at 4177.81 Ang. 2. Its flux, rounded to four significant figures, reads 5.425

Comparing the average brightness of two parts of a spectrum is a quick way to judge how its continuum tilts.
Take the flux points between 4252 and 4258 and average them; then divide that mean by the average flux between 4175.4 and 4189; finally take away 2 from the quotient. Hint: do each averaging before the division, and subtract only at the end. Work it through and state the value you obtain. -1.06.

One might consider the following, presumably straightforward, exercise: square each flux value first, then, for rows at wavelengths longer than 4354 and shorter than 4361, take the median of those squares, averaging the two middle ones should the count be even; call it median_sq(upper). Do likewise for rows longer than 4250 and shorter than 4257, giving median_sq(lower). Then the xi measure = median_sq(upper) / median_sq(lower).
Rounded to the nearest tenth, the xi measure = 1.6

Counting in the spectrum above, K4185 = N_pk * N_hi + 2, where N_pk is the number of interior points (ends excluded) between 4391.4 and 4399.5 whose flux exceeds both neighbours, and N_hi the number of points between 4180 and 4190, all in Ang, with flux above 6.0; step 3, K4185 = 10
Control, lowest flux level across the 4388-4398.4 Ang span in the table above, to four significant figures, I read 6.037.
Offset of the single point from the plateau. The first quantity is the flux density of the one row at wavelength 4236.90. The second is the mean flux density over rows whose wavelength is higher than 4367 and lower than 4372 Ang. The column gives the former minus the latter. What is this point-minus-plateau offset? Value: -1.8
